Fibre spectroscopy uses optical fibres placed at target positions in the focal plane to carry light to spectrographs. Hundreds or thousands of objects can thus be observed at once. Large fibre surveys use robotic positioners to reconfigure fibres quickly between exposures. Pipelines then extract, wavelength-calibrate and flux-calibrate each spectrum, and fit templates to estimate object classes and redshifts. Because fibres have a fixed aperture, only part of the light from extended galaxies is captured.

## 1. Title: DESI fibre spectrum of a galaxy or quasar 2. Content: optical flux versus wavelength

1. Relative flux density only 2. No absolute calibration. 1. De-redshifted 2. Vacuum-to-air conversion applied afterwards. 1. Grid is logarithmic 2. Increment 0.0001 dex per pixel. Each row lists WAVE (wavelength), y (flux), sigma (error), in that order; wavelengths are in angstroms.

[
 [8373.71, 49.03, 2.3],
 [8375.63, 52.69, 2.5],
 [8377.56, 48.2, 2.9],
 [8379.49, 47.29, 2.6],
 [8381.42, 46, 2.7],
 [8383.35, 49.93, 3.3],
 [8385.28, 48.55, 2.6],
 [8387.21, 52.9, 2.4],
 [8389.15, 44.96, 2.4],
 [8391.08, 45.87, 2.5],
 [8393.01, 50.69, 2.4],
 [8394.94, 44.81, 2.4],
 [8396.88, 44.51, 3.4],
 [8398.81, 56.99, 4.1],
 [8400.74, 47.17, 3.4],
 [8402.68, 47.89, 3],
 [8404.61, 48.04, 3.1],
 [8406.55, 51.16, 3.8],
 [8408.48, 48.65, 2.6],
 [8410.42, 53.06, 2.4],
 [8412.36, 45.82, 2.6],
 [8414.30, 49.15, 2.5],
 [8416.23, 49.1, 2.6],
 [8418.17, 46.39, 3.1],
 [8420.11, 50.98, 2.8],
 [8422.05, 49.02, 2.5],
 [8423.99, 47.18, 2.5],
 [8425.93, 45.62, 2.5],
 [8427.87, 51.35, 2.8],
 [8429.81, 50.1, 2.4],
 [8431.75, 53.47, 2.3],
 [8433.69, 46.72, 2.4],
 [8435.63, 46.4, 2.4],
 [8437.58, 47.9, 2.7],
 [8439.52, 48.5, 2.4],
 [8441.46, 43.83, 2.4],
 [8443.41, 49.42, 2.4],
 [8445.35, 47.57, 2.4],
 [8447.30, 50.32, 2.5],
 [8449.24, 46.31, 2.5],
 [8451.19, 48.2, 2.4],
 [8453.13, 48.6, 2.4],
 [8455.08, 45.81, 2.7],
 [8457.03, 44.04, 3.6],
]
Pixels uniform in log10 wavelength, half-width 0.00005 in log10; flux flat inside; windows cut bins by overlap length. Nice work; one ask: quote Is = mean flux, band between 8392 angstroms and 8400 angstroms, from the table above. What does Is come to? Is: 49.2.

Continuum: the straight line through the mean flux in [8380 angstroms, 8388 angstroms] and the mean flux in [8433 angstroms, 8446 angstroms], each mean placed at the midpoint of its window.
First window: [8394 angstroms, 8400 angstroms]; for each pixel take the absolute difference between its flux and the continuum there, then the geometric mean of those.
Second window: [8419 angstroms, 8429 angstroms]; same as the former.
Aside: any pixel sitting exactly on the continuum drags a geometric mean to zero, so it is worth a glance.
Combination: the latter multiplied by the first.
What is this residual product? 9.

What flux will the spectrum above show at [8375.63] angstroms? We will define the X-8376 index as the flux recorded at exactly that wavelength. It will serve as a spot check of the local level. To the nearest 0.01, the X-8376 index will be 52.69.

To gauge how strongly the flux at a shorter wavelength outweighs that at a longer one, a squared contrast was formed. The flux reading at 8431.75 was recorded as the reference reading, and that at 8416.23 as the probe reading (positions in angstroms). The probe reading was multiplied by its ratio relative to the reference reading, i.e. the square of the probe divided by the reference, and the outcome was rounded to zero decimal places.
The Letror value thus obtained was 45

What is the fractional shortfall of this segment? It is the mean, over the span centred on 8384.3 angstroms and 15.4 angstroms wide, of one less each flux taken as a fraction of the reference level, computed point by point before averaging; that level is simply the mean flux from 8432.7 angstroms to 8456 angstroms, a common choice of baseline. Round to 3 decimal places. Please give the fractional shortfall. -0.010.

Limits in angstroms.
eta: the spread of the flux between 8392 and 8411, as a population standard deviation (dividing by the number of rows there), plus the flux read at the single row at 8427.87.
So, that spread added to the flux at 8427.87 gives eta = 55.0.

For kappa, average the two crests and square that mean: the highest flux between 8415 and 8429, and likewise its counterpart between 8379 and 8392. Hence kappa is 2717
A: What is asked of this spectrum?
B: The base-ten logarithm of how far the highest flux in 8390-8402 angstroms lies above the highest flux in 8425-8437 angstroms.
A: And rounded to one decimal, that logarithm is 0.5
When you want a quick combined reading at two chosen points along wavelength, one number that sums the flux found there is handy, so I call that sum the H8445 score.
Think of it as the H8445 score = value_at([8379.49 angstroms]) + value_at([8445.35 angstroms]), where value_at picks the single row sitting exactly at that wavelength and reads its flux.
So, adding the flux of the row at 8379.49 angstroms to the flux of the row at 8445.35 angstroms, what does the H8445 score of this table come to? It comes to 94.9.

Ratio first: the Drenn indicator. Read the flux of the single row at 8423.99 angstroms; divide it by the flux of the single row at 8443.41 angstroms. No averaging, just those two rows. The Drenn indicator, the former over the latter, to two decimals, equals 0.95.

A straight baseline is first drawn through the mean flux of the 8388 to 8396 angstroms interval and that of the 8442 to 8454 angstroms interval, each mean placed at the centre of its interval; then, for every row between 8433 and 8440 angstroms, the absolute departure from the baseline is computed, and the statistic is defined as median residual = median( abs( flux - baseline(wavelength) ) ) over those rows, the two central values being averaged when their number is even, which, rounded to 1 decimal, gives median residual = 0.8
